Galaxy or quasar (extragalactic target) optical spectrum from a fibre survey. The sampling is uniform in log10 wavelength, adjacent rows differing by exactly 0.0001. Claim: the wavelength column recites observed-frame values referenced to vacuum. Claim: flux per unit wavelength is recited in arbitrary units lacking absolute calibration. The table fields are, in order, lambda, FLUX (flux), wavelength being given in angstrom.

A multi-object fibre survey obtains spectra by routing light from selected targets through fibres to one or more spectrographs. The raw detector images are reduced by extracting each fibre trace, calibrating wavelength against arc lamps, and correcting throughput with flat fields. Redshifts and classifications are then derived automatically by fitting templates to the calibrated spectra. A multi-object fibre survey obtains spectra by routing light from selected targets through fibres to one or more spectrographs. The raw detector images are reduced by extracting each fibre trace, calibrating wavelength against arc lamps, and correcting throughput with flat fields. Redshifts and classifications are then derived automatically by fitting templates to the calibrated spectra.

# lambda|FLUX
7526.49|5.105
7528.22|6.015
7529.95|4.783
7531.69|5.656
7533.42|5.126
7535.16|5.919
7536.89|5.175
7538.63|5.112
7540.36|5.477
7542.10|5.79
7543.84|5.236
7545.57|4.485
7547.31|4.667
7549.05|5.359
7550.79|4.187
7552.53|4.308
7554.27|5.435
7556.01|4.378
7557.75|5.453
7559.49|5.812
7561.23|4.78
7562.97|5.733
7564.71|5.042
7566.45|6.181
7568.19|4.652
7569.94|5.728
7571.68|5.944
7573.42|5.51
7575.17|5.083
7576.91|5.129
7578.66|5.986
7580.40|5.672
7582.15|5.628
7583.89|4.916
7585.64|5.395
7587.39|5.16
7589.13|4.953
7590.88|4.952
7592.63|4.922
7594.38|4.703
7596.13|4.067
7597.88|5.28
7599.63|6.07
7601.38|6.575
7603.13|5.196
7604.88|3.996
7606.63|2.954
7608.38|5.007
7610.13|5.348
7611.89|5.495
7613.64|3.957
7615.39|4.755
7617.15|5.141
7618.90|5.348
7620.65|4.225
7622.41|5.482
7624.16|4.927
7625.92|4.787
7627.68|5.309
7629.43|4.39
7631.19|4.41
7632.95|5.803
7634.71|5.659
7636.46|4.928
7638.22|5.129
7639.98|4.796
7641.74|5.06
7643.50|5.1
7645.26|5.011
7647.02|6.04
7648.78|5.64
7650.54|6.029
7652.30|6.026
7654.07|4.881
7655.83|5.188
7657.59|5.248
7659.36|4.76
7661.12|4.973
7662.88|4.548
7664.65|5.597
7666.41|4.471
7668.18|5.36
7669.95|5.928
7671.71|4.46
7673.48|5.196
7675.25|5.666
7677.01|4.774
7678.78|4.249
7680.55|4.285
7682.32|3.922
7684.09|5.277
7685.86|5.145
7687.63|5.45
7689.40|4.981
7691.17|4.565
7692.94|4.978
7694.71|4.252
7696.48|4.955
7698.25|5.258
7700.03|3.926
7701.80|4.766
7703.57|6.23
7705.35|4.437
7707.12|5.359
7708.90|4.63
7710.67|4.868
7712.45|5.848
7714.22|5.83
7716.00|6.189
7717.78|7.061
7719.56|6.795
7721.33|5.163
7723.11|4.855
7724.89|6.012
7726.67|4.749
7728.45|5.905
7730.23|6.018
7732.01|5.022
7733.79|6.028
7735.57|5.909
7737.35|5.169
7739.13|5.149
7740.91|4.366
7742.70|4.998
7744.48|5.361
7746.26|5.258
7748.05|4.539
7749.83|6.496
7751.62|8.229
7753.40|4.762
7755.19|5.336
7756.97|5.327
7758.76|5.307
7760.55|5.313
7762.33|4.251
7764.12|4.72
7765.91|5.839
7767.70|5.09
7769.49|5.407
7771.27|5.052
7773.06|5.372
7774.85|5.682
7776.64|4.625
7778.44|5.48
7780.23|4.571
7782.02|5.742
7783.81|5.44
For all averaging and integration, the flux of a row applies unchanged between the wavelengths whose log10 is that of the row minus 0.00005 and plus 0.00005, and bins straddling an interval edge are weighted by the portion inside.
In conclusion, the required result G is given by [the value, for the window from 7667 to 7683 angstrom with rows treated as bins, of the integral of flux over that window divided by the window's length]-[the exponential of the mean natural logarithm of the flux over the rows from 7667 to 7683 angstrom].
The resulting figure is 0.047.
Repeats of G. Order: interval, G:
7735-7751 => 0.071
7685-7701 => 0.024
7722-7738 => 0.025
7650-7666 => -0.016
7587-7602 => 0.023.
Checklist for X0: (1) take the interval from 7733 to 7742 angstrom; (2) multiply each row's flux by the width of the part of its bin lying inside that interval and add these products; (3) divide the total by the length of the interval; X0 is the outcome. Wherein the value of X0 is 5.3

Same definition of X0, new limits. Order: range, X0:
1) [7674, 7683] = 4.6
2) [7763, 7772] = 5.2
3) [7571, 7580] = 5.5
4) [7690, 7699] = 4.8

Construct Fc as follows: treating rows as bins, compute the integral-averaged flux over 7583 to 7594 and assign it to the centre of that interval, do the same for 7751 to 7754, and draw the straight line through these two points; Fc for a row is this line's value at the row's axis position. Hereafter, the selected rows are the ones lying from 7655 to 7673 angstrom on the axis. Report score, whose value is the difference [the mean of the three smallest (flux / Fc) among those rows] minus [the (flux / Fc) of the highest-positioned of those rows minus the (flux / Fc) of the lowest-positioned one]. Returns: 0.9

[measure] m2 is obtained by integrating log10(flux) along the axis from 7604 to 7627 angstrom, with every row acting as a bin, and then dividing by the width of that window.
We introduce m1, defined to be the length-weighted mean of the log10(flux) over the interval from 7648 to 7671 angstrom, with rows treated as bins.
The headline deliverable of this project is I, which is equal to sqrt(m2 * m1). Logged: 0.694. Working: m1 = 0.720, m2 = 0.669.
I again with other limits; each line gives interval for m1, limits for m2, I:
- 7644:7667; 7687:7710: 0.703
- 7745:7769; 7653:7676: 0.717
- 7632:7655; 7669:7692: 0.709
